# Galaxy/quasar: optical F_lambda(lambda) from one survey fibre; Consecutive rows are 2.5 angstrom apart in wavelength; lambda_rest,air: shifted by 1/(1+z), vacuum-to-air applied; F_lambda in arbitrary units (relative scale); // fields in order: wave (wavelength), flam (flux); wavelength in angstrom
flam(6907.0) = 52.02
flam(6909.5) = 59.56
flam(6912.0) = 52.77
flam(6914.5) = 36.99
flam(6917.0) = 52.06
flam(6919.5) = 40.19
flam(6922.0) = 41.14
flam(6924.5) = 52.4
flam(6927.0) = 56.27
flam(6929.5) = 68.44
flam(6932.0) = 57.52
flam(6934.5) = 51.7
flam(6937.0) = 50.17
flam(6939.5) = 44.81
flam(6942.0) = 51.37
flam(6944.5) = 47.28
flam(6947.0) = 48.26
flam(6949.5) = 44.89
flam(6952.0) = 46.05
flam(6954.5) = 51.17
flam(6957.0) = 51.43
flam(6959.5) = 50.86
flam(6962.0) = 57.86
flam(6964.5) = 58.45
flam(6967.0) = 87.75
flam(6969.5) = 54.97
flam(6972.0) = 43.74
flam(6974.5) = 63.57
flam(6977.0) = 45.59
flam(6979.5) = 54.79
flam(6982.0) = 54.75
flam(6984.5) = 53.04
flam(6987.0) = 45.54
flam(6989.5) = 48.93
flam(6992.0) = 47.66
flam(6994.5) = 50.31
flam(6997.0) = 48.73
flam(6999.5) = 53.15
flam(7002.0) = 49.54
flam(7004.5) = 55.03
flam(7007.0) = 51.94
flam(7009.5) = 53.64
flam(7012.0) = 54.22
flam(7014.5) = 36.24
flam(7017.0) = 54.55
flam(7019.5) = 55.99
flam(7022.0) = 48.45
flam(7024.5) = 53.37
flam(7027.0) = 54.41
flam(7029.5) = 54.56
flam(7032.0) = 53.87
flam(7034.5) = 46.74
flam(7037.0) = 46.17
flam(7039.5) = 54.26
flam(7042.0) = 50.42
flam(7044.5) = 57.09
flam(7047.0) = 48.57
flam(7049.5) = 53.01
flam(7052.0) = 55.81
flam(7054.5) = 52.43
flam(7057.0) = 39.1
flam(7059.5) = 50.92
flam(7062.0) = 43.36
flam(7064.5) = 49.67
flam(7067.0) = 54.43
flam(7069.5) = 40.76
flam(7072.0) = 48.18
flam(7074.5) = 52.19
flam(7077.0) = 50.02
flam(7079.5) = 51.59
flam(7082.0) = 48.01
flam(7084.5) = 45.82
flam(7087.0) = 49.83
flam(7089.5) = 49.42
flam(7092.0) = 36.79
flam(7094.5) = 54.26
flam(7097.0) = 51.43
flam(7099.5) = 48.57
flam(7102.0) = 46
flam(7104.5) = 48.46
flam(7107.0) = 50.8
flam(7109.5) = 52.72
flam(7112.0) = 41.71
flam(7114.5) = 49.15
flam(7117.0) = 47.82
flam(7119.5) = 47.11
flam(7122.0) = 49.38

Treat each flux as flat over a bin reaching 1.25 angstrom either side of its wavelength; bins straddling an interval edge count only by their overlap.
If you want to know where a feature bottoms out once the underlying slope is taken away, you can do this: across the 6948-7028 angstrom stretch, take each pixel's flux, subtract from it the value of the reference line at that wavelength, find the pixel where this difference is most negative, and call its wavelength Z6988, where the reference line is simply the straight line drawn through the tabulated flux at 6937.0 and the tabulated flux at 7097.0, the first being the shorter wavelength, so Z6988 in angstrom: 7014.5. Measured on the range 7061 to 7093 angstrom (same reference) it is 7092.0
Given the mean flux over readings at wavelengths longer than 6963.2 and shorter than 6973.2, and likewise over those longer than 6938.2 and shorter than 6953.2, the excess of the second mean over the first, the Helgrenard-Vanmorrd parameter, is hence -14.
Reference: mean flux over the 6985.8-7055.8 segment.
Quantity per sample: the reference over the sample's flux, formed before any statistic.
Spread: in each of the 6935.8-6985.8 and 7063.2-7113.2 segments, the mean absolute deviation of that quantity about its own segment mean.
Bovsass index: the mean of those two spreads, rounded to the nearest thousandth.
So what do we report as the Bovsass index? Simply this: 0.089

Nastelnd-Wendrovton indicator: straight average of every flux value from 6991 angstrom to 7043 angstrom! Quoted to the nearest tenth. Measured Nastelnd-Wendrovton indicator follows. 51.1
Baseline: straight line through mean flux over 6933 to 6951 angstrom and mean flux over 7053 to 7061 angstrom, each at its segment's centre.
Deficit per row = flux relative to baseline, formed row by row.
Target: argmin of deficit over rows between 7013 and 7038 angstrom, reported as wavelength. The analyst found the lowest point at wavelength 7014.5 angstrom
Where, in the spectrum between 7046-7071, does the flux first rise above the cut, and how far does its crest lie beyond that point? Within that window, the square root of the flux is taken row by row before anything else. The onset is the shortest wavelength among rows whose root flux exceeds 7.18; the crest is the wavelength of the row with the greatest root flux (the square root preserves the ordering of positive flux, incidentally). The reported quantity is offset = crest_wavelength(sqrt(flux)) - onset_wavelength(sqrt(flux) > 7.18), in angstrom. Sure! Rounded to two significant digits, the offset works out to 2.5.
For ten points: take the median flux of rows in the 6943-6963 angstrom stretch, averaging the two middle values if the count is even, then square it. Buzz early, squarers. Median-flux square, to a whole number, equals 2456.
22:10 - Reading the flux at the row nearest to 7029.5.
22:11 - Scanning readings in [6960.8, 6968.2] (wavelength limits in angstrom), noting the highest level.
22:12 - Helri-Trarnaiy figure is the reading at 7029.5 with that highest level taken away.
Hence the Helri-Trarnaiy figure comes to -33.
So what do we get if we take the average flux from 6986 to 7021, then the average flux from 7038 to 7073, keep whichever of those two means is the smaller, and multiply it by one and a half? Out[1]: 74.8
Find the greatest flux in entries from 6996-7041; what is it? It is 55.99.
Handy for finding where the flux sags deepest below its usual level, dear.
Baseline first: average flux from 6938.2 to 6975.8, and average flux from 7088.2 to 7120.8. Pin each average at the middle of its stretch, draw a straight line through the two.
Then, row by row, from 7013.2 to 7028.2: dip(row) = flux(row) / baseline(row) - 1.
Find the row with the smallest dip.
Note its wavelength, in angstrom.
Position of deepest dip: 7014.5 angstrom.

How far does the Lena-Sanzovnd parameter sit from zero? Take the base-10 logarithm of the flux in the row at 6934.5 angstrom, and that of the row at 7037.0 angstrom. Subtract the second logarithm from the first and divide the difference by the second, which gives 0.030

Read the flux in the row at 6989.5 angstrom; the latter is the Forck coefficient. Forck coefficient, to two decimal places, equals 48.93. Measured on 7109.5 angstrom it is 52.72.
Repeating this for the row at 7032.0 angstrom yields 53.87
